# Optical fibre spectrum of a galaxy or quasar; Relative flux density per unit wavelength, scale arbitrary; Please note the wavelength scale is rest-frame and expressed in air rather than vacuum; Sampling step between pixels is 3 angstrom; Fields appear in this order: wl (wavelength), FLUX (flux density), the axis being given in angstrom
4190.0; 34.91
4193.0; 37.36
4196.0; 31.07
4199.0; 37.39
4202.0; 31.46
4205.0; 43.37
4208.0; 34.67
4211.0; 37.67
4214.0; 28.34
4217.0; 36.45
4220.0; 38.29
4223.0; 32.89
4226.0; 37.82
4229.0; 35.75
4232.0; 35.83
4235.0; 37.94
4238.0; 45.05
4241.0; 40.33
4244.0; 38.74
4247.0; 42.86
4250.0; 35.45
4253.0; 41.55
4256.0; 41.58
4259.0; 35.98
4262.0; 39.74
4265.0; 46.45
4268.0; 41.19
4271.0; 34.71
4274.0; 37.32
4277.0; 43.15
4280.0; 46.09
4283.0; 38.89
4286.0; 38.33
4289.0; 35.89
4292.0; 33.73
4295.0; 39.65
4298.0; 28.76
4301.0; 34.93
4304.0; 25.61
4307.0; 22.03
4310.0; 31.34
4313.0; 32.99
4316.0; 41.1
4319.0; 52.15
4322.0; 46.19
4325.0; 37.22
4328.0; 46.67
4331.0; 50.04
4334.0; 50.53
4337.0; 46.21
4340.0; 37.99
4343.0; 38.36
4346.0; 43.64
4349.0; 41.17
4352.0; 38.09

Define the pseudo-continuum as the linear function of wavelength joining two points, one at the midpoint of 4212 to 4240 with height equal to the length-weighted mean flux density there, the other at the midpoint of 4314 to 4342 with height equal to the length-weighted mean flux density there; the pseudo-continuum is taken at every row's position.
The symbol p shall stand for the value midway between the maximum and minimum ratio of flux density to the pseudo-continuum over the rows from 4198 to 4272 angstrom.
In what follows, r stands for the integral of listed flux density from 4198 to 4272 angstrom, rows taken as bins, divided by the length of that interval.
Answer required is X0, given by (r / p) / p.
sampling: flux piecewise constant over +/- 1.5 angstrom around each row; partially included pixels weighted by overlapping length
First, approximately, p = 1.02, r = 38.1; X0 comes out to 37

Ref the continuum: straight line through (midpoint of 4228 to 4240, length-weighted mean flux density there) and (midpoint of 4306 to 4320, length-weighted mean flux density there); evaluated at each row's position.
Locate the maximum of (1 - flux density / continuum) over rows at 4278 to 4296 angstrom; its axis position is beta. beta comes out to 4292.0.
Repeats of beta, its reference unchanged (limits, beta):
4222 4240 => 4223.0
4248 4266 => 4250.0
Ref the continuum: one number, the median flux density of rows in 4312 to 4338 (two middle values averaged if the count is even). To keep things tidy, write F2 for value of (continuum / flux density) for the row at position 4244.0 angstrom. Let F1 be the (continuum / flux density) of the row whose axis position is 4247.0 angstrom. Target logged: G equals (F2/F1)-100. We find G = -98.9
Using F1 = 1.08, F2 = 1.19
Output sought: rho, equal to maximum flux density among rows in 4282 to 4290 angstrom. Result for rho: 38.89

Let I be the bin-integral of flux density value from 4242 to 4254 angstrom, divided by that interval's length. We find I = 39.6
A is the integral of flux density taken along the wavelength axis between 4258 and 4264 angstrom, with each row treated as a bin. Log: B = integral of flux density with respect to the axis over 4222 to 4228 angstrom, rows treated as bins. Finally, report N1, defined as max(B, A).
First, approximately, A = 232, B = 214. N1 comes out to 232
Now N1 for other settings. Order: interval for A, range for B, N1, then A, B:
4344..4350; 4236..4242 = 255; 253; 255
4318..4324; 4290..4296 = 288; 288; 218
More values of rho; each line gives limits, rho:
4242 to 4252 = 42.86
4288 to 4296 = 39.65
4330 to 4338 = 50.53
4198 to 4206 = 43.37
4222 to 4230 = 37.82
